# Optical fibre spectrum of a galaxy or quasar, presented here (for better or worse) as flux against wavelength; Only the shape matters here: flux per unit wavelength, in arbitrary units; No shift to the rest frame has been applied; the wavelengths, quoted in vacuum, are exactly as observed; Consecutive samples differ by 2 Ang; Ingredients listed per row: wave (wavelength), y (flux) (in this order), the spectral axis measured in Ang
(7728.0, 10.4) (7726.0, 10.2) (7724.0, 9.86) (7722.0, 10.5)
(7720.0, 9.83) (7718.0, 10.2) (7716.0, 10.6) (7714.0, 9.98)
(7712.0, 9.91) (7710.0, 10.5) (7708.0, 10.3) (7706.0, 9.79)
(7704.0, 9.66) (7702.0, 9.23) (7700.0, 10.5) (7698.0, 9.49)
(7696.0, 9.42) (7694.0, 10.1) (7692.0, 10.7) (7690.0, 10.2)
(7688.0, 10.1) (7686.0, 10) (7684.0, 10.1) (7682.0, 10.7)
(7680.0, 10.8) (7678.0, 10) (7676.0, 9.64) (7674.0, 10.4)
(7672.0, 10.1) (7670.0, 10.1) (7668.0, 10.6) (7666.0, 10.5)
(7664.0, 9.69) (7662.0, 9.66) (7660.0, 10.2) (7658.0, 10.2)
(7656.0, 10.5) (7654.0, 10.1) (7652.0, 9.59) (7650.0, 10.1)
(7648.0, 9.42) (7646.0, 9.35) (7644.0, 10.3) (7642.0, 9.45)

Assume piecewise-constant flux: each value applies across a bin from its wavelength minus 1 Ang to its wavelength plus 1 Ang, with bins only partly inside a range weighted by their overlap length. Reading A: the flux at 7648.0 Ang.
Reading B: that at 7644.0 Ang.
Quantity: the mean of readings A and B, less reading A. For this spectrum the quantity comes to 0.4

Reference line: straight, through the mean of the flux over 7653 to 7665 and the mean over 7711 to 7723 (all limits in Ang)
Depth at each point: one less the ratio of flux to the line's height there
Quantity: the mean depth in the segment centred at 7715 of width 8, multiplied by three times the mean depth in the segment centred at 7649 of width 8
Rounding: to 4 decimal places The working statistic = -0.0001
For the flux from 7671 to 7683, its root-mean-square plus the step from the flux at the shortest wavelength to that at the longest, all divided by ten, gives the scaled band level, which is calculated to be 1.09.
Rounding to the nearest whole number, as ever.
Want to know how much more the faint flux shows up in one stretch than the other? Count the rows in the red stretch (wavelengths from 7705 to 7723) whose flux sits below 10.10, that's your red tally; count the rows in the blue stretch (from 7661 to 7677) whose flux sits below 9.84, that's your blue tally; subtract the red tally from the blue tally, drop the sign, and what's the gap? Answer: 1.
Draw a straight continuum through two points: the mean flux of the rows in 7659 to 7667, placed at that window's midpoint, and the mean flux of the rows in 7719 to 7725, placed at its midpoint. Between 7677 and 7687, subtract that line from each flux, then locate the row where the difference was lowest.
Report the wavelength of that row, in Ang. 7686.0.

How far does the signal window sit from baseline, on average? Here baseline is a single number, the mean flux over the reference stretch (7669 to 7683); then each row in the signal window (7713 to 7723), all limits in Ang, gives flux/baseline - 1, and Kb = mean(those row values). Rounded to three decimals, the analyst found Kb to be -0.003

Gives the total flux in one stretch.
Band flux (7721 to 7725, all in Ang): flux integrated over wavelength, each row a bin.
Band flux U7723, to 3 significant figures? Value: 40.7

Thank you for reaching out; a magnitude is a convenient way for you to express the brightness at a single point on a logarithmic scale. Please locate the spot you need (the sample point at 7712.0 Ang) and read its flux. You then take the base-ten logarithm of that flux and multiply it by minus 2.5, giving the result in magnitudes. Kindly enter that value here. -2.49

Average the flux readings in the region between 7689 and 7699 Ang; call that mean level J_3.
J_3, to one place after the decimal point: 10.0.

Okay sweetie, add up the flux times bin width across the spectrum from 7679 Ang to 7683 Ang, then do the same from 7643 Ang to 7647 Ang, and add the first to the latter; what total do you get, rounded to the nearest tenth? 82.3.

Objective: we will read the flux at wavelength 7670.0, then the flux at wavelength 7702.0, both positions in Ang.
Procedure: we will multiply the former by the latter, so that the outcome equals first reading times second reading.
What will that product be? 93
